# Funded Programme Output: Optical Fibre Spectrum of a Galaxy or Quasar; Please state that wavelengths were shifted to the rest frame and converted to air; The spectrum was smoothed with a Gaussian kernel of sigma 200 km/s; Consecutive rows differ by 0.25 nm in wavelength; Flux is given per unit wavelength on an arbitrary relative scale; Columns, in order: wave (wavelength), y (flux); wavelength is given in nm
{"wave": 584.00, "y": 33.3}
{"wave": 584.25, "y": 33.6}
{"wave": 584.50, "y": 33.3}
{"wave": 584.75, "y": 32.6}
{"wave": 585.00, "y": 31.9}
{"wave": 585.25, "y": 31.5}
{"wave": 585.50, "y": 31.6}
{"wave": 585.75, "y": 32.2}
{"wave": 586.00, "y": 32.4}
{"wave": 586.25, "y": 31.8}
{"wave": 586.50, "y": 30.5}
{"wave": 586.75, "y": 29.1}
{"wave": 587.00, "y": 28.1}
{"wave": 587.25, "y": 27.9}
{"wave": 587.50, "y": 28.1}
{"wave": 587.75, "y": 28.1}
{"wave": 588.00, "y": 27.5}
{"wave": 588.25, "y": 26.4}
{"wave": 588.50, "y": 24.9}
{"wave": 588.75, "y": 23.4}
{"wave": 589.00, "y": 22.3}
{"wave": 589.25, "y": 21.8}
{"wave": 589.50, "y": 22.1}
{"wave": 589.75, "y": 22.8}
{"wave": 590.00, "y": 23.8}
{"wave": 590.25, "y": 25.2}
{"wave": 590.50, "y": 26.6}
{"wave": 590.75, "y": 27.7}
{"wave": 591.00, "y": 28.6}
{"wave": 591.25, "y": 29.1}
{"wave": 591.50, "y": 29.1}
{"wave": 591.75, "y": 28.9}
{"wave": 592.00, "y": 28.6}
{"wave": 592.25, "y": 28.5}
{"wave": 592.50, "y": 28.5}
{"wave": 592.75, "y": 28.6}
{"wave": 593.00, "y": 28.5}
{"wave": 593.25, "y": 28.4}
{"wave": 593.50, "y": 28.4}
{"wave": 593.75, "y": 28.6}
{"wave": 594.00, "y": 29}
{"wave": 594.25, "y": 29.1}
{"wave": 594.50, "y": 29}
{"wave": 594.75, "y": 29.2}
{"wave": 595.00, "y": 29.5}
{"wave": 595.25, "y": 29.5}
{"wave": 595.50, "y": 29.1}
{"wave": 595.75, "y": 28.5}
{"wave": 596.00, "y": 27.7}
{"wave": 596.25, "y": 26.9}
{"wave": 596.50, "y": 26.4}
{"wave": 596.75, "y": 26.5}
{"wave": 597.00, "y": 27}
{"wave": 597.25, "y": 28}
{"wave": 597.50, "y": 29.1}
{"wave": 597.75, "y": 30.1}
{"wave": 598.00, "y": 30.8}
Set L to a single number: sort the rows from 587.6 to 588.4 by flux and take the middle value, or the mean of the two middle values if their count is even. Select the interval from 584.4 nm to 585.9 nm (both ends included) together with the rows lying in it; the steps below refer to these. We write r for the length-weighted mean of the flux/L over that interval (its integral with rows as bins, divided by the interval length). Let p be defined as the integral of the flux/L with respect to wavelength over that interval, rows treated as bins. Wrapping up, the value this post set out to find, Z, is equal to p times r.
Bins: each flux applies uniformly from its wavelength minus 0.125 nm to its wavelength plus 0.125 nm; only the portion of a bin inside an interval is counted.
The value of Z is 2.1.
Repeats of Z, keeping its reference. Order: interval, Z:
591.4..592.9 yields 1.6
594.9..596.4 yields 1.6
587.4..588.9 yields 1.4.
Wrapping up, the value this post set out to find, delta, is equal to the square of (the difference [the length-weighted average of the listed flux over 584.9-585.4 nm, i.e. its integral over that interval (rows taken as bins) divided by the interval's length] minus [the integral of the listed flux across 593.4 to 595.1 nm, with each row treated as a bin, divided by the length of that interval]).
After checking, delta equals 7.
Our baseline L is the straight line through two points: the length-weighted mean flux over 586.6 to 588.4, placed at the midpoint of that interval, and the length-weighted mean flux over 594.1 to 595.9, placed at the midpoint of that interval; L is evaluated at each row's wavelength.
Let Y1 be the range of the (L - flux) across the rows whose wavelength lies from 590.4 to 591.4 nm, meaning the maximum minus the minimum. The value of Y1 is 2.4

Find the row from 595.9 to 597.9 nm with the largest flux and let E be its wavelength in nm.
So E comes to 597.75 nm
